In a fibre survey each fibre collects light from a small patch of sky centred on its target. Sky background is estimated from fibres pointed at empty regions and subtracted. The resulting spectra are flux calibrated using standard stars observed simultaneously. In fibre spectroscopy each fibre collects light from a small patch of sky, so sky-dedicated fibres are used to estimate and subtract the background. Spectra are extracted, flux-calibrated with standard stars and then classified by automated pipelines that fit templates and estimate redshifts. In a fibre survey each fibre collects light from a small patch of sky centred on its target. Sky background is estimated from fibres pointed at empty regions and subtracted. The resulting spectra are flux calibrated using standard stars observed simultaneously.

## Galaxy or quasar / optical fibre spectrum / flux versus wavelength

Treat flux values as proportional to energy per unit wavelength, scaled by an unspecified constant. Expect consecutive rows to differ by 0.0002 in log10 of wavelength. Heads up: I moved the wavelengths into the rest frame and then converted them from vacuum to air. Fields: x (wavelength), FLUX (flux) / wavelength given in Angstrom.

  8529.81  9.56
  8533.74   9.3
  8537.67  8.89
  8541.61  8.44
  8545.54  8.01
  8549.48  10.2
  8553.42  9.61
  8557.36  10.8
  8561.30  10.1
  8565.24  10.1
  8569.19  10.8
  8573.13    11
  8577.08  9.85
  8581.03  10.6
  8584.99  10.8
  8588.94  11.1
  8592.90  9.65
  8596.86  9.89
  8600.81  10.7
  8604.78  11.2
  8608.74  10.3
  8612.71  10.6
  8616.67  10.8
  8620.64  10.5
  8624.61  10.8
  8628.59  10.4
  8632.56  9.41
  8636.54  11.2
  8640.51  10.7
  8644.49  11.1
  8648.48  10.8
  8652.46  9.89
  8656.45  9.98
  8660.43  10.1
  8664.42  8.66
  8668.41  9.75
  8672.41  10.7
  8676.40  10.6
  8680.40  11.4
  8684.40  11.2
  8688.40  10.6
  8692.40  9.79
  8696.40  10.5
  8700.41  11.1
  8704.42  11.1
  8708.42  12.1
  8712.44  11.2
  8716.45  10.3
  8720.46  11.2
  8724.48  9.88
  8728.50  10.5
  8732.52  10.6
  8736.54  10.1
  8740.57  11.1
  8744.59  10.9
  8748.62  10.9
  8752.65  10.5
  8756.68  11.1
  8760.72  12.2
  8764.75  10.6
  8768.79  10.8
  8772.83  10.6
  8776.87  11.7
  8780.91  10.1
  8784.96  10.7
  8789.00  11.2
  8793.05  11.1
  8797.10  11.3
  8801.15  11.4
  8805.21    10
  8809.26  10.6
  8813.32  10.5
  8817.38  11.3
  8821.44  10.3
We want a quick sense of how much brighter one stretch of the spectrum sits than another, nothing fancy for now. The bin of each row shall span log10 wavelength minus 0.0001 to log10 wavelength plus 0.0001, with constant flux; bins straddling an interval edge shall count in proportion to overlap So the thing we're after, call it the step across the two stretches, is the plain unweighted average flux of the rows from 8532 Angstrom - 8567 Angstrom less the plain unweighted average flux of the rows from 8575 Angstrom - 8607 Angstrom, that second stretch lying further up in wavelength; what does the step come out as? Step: -0.98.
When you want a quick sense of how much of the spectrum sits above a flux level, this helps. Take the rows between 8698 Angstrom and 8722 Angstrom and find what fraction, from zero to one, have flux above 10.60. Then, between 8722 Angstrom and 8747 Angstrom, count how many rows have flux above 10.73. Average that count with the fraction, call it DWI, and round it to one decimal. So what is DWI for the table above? 1.4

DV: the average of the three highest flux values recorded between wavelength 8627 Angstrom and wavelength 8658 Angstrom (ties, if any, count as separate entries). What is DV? 11.0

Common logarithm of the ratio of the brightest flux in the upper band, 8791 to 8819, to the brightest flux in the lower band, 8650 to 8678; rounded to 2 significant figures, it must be 0.028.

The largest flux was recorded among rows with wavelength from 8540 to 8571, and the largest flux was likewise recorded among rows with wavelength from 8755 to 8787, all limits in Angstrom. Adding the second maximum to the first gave 23.0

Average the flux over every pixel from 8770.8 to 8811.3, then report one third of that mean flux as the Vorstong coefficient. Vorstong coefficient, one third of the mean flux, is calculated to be 3.62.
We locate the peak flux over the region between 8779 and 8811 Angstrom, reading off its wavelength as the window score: 8801.15 Angstrom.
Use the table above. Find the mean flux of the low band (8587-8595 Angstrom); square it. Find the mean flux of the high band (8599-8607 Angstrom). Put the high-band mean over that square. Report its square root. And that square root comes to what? 0.319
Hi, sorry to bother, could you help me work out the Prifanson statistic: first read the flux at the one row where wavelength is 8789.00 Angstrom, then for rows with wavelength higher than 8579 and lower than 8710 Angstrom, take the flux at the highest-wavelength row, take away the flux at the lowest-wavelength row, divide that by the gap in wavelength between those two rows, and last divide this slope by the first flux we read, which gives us 0.0011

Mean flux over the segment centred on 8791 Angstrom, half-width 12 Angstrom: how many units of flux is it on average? 10.97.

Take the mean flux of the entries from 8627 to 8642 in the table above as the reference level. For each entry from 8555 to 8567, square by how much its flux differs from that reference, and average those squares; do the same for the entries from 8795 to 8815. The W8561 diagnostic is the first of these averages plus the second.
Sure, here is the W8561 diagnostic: 0.5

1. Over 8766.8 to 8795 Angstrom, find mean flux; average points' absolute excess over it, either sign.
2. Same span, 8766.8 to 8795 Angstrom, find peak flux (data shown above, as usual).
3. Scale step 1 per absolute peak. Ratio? 0.033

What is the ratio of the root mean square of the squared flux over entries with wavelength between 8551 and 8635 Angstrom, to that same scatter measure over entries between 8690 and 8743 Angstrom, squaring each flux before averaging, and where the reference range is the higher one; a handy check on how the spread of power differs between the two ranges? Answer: 0.94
